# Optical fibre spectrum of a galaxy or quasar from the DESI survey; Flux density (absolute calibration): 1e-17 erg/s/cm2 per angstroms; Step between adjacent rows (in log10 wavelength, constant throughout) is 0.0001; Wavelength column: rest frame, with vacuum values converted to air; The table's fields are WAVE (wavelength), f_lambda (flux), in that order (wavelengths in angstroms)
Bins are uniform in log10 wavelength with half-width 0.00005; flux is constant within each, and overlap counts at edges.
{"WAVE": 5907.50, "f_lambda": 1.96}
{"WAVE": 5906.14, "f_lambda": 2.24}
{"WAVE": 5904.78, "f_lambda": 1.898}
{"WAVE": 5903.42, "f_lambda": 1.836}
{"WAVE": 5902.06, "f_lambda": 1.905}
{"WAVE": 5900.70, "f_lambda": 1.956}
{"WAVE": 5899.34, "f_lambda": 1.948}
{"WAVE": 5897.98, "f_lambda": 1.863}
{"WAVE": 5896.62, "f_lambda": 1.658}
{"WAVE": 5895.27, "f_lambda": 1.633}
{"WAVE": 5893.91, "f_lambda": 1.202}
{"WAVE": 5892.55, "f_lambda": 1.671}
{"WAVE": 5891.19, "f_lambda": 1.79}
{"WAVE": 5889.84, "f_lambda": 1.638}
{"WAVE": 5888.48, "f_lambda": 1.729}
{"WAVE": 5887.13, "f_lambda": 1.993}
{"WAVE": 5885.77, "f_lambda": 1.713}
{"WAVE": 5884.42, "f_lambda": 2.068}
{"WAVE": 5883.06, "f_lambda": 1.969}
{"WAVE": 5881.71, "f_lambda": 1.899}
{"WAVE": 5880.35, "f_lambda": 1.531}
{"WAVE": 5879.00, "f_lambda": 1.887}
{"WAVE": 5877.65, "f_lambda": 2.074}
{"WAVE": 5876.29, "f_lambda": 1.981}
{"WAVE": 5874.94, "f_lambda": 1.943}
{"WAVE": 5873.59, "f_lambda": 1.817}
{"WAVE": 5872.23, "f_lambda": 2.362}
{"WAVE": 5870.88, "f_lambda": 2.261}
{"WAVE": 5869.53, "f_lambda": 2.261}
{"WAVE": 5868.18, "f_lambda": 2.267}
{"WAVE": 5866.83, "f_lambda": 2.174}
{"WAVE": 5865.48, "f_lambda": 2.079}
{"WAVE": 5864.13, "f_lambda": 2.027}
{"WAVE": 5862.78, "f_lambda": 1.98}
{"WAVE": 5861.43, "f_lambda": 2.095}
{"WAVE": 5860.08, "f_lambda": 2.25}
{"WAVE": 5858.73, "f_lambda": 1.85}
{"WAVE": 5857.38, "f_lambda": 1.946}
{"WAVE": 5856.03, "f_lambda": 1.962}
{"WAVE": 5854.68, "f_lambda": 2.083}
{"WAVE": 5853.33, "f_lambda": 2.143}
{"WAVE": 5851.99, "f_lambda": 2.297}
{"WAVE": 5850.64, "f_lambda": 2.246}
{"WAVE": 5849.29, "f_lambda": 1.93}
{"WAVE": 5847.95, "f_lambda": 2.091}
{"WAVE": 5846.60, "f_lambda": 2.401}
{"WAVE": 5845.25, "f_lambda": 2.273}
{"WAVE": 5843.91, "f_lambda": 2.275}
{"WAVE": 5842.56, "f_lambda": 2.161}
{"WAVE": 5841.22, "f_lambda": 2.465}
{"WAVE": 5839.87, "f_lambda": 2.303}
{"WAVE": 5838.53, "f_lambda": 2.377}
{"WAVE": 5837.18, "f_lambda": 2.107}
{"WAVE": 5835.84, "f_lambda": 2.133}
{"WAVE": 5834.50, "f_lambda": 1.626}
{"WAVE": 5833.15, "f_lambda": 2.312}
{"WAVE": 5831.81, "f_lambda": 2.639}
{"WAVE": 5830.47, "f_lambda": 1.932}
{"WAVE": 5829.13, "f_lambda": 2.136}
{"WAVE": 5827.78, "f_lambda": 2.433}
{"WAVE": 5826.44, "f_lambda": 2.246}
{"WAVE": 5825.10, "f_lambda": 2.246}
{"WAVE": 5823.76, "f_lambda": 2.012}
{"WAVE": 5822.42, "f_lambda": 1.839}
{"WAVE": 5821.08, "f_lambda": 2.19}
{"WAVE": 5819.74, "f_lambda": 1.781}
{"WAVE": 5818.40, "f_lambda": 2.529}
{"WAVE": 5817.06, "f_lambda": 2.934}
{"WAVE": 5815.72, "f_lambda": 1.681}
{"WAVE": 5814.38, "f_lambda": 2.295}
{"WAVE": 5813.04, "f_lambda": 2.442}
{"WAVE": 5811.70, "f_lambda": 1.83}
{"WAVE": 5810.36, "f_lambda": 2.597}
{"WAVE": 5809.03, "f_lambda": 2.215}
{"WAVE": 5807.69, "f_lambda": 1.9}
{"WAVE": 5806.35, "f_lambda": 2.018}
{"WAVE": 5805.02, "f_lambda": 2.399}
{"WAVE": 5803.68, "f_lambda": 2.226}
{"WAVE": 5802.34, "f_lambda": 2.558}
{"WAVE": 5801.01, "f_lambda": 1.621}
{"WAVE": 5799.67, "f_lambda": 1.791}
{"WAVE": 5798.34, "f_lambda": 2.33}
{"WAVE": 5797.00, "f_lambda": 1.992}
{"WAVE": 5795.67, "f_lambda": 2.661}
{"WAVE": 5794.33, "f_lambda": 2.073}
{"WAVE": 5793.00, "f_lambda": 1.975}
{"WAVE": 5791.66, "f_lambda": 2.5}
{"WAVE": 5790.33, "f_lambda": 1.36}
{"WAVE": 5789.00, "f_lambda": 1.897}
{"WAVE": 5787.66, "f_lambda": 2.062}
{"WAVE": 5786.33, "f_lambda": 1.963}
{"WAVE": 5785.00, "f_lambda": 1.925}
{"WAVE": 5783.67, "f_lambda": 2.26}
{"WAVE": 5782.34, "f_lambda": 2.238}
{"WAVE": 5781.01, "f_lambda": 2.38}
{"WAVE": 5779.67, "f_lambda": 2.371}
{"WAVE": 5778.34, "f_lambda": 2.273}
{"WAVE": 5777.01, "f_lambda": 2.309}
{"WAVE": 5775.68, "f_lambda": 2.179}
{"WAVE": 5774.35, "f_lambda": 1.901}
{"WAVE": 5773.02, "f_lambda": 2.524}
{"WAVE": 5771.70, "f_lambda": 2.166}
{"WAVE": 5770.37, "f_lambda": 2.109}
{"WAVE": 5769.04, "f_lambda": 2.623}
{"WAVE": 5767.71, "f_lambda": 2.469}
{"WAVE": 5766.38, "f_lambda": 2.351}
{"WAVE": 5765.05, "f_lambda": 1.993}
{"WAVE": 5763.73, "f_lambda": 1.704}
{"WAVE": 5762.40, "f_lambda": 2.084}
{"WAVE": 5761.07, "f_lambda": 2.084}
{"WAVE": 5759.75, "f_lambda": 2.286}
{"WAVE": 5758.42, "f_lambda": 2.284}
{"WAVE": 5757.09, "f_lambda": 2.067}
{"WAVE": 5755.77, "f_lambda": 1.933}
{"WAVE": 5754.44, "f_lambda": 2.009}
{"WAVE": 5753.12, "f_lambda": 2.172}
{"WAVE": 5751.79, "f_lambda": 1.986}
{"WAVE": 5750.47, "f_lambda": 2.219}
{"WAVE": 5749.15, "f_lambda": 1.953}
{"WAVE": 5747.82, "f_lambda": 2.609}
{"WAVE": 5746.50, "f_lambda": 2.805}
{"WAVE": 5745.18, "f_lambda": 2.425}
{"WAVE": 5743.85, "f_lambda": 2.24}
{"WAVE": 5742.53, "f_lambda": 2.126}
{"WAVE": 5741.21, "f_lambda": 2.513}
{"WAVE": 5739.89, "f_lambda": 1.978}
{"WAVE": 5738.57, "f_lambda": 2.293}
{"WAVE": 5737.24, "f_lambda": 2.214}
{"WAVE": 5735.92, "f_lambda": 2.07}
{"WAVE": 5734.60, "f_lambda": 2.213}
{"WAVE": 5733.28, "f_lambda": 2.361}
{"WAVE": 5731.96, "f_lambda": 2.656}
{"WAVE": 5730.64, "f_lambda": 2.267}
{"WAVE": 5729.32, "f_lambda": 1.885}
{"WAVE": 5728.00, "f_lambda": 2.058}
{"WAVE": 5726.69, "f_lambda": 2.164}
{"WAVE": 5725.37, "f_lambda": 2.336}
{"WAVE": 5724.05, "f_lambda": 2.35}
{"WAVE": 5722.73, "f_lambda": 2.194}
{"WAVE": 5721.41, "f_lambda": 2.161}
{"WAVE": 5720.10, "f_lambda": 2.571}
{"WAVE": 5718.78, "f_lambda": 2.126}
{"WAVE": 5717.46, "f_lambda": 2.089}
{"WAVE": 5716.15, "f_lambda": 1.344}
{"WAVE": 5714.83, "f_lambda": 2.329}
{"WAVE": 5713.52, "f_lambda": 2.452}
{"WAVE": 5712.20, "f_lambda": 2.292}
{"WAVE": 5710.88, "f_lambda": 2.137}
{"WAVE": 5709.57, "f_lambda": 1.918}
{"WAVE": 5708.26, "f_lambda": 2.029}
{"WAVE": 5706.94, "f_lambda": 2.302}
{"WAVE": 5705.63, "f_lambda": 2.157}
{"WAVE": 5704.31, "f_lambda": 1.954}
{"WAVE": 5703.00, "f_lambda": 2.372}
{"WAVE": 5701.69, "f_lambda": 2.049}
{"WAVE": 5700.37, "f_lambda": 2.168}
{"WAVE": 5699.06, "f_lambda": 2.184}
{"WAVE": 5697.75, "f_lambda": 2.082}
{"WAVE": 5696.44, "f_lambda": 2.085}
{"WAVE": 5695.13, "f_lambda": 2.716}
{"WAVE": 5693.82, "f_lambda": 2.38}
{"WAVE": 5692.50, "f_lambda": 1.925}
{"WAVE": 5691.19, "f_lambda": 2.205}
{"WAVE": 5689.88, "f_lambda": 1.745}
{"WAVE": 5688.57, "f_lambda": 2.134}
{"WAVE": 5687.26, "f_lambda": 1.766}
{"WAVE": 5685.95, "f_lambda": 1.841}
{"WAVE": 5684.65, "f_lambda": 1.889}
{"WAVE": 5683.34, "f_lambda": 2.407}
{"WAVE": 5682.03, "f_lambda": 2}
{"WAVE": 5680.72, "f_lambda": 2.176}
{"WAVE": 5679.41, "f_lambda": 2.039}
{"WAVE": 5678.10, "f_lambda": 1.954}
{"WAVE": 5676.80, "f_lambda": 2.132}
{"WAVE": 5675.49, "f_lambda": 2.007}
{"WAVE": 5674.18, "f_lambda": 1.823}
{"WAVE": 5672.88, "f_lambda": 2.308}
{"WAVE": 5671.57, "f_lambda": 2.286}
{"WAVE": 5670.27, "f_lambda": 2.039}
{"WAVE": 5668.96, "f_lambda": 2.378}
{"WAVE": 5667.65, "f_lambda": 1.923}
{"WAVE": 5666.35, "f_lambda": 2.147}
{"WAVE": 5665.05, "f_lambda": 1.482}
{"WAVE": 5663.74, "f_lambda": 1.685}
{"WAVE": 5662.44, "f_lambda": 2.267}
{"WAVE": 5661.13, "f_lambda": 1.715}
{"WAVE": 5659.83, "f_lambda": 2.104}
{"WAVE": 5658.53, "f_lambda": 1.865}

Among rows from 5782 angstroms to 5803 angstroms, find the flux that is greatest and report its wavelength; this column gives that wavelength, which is 5795.67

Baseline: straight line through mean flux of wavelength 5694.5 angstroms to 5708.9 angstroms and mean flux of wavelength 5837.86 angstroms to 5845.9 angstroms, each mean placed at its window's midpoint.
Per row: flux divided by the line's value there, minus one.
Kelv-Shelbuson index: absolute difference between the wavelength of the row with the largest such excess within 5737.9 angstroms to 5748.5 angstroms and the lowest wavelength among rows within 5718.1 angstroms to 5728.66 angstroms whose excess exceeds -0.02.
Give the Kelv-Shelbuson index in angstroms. 26.4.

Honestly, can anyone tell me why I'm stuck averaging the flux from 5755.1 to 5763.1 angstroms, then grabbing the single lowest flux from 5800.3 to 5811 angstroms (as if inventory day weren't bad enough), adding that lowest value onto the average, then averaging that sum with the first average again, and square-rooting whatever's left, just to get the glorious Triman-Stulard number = 1.71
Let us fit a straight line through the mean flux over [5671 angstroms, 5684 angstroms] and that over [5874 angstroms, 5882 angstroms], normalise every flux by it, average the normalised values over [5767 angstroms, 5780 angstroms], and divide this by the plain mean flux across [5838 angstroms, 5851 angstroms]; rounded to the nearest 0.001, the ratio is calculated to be 0.508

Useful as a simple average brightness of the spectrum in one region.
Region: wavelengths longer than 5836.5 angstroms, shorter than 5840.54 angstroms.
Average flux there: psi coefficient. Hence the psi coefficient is 2.26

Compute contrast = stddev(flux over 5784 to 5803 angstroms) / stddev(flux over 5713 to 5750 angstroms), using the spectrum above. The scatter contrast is 1.3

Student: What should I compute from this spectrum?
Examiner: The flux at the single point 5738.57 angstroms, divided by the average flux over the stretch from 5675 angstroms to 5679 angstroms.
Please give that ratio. 1.13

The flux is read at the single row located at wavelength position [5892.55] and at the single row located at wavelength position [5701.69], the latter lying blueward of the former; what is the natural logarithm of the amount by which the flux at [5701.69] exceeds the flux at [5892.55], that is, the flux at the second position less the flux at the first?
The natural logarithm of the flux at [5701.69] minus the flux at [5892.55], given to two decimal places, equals -0.97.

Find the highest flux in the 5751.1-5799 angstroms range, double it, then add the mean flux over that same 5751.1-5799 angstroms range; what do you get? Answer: 7.47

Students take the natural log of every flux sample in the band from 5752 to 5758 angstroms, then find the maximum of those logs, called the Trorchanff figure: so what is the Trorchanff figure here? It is 0.78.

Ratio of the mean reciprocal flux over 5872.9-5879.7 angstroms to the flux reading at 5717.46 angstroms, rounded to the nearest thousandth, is 0.247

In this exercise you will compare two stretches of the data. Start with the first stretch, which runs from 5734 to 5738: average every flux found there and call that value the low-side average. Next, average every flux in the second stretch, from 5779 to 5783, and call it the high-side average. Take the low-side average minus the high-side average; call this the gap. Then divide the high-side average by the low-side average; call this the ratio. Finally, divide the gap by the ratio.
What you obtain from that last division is -0.15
